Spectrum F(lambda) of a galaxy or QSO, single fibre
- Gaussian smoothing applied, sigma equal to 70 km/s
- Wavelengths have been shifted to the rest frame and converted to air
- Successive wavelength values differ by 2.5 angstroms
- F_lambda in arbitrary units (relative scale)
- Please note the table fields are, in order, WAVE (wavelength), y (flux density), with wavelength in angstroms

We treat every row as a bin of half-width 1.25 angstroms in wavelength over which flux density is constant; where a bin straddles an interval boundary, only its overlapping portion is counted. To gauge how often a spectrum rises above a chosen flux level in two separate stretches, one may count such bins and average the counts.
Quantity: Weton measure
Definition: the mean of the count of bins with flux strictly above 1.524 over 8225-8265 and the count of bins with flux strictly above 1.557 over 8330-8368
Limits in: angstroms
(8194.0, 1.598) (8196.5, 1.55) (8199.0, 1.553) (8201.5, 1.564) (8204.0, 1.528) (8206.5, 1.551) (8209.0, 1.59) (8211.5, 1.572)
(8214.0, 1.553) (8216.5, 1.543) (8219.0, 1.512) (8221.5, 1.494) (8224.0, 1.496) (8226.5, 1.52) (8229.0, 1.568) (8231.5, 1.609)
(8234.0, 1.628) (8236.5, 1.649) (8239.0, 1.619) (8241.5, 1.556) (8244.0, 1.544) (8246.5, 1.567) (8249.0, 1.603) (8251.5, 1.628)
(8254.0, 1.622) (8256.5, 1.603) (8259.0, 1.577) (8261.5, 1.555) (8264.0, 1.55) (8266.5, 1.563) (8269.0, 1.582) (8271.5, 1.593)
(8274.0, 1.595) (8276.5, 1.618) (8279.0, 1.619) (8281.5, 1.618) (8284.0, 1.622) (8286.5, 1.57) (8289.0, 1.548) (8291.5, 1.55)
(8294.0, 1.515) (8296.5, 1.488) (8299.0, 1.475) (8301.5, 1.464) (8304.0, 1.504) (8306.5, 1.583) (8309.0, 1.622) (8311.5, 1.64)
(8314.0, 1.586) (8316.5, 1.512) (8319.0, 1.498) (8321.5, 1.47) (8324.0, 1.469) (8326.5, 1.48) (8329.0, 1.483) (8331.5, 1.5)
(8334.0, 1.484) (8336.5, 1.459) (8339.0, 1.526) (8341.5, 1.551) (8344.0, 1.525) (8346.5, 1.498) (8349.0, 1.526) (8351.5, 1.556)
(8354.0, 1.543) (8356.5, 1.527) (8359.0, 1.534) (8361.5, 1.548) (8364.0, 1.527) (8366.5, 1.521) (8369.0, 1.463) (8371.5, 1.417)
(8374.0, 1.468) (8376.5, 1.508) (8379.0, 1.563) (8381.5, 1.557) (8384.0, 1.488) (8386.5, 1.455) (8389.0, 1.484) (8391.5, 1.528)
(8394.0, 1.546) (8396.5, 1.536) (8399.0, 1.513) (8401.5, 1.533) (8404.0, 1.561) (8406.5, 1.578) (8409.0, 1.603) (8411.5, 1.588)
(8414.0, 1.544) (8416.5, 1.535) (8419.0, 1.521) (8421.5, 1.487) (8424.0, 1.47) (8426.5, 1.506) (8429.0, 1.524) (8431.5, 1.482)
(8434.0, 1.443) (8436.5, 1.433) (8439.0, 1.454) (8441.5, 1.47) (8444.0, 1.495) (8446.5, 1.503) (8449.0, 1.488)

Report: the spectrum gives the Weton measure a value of 7.5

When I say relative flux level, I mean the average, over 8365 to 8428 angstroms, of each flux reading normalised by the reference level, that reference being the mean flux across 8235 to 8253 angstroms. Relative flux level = 0.952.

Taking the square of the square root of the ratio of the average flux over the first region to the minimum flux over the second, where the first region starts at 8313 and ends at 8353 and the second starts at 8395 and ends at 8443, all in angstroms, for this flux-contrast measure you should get 1.05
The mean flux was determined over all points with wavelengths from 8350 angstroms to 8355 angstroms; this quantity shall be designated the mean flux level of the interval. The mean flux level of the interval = 1.55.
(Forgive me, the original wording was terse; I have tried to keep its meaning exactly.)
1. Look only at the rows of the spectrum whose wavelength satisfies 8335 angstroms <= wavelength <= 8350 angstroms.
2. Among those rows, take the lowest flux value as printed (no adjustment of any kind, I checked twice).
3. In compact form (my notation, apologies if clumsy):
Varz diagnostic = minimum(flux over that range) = 1.459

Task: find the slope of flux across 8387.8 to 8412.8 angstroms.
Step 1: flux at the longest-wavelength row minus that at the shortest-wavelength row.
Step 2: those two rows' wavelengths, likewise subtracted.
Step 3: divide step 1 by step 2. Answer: 0.0046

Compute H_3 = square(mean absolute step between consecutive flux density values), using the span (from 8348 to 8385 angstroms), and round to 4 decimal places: 0.0010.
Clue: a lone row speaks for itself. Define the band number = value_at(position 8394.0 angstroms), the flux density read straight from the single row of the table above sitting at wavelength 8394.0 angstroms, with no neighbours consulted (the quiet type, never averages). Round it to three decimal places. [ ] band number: 1.546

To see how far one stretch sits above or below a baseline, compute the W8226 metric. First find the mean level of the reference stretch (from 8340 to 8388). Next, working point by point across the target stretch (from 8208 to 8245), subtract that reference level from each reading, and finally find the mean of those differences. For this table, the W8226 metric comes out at 0.05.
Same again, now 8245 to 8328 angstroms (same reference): 0.05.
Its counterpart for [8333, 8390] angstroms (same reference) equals 0.00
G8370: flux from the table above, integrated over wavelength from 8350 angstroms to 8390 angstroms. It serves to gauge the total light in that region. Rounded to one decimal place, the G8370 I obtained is 60.4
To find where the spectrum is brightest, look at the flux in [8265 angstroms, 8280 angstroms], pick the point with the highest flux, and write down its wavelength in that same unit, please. 8279.0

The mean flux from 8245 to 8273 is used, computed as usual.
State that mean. 1.59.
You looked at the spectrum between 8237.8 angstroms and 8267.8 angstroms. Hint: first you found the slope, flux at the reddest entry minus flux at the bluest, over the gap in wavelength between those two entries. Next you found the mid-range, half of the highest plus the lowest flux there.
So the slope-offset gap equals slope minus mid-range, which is -1.59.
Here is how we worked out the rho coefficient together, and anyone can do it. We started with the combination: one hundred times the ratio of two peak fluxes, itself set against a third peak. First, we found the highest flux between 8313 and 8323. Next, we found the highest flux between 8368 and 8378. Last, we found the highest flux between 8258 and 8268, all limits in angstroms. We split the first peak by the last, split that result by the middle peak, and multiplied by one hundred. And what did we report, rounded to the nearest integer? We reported 67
